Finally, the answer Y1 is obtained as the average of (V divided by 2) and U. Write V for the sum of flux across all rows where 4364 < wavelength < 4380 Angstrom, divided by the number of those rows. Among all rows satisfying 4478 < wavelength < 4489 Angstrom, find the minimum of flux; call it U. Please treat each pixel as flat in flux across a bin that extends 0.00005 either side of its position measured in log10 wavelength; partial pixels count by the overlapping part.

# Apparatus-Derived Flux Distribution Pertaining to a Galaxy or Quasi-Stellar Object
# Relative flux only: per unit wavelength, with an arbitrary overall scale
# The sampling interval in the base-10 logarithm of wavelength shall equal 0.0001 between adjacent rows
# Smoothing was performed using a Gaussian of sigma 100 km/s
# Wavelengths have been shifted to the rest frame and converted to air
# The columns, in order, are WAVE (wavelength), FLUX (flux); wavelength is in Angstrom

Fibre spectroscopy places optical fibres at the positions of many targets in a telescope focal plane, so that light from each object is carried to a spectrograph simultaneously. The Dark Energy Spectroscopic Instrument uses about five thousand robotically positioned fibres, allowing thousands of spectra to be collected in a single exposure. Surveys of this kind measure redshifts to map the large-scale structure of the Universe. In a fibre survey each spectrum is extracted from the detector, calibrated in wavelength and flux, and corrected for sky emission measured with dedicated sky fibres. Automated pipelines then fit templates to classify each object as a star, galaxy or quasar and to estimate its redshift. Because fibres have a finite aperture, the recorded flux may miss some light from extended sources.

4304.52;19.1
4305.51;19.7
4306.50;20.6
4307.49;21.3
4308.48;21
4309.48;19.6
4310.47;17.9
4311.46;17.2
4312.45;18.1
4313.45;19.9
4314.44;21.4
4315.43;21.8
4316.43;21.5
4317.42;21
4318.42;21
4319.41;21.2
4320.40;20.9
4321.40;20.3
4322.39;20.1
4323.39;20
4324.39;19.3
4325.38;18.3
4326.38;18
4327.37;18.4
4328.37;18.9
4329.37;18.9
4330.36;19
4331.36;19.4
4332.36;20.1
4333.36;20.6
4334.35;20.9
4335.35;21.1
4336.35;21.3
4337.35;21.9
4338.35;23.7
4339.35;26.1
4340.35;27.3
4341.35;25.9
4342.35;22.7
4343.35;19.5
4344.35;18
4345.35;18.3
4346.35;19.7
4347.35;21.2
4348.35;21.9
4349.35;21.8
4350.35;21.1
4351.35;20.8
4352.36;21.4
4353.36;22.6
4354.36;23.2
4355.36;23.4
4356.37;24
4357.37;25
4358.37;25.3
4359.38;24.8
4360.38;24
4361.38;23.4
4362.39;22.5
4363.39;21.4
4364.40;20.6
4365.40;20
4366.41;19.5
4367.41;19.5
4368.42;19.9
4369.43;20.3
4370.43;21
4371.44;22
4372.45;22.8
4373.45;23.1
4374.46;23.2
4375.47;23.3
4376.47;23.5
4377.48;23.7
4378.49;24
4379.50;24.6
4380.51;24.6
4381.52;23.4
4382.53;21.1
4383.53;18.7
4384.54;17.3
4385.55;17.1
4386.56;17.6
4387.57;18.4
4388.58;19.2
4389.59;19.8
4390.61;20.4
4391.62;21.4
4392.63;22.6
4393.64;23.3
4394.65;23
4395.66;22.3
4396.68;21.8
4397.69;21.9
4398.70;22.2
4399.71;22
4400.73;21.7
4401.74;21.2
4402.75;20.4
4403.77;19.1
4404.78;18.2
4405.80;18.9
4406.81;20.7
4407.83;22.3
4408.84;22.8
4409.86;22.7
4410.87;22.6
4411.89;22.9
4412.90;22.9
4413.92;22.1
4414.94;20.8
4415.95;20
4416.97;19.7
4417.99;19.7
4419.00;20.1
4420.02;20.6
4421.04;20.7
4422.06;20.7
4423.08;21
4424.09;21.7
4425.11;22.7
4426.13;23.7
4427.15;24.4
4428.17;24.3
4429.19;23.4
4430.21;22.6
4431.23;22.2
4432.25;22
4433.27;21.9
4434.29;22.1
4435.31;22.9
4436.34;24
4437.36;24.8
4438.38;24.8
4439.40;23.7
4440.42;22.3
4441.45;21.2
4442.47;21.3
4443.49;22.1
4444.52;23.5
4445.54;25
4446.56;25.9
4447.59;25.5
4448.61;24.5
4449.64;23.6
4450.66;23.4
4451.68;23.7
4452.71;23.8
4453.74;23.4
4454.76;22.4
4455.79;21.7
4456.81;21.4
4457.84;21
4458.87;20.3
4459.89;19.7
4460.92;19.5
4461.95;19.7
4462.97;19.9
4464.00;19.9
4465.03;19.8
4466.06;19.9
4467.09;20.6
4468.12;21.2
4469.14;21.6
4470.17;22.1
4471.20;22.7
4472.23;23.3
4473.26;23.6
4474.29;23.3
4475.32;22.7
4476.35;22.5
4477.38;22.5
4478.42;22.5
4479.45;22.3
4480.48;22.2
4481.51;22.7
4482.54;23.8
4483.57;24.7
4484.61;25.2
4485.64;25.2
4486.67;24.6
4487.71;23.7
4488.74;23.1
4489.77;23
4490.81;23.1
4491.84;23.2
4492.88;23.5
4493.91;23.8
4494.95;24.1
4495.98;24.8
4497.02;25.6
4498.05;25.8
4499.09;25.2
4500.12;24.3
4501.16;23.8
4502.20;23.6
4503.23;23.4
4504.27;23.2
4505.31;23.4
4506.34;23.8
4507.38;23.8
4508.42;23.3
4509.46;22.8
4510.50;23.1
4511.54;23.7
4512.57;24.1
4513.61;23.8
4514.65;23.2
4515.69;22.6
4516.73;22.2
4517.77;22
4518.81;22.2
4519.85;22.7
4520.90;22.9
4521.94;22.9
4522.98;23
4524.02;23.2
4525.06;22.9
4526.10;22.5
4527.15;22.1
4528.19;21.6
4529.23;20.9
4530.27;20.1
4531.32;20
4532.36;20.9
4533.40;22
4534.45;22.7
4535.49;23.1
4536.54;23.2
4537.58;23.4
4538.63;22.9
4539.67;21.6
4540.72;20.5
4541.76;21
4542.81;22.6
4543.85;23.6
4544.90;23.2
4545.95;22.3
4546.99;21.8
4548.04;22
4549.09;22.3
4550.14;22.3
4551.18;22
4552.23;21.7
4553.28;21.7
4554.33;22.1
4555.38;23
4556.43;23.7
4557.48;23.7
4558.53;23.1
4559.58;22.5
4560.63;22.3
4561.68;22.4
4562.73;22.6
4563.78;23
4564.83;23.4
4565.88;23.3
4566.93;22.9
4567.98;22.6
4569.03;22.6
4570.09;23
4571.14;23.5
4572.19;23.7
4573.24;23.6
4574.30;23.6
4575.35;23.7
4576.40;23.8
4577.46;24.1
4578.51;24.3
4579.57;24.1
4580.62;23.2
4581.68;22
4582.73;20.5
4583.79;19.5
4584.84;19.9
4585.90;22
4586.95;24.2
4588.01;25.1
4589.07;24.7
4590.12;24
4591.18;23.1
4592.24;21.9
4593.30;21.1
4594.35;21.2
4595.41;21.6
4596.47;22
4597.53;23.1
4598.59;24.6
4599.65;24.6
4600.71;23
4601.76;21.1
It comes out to 16.6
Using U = 22.2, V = 21.9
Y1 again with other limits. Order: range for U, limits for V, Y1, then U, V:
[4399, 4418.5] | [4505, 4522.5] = 14.9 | 18.2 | 23.1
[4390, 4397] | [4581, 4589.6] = 15.8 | 20.4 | 22.2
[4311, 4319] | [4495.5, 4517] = 14.5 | 17.2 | 23.8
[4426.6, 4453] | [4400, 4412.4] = 15.9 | 21.2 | 21.1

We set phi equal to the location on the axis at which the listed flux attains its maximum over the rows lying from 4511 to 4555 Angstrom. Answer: 4512.57 Angstrom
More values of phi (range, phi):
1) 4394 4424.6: 4394.65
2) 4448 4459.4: 4448.61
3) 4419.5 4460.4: 4446.56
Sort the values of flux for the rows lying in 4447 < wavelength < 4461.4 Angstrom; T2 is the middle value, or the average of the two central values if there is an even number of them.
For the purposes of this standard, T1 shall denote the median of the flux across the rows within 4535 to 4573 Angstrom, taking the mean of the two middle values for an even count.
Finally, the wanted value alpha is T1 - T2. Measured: -0.3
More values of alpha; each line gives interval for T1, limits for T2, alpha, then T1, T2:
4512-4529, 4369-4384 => -0.4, 22.8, 23.2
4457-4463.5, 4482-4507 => -4.0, 19.8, 23.8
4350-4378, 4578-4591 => -0.9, 22.7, 23.6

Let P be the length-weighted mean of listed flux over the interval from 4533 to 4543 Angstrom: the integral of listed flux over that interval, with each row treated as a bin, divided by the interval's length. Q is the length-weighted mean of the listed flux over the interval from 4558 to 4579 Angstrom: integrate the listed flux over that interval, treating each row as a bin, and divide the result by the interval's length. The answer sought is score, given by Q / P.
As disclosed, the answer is 1.04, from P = 22.3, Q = 23.2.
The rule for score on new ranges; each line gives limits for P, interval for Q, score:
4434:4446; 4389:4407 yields 0.91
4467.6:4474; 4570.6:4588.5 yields 1.02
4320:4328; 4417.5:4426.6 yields 1.10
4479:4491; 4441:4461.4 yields 0.96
